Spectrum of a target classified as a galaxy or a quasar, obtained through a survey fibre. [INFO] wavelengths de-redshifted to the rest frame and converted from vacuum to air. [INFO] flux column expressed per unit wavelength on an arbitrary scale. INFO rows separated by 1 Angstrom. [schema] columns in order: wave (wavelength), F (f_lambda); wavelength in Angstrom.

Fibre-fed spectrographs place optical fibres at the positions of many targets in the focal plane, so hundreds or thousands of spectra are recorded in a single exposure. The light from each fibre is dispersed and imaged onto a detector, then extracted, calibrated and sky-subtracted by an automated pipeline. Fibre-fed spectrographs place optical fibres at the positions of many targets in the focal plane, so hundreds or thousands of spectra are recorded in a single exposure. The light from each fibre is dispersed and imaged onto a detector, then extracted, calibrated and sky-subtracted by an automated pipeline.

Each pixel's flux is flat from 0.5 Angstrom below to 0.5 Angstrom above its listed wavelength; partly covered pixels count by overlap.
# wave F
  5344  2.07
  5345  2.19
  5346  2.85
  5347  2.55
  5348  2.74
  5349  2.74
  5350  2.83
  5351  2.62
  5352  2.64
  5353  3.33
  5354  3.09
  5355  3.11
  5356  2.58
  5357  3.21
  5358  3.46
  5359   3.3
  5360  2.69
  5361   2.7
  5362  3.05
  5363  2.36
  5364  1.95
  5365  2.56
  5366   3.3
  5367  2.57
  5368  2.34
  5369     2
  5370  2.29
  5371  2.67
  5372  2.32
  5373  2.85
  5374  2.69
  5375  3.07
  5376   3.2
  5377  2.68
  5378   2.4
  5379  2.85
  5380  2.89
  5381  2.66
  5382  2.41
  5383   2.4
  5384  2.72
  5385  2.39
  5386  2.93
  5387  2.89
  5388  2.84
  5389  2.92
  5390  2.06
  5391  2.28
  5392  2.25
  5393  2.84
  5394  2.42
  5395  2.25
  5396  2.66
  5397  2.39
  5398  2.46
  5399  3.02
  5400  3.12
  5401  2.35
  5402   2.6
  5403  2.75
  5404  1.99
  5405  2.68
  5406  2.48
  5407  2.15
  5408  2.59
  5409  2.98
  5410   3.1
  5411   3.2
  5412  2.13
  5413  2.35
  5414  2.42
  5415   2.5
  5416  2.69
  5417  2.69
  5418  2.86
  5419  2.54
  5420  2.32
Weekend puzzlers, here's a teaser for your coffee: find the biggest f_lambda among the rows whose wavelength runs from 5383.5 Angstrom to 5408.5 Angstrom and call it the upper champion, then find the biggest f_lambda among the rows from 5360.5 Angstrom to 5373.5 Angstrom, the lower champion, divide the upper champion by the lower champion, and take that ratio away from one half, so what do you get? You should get -0.445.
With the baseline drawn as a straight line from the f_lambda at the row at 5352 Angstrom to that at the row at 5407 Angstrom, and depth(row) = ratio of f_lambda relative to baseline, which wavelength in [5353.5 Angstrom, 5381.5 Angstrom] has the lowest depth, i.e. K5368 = 5364 Angstrom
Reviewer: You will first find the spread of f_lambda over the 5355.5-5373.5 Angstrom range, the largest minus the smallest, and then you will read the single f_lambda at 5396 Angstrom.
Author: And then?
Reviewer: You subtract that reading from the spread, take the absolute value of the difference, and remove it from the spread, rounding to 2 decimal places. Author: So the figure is 0.36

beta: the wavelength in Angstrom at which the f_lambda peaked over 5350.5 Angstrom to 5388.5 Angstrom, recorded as 5358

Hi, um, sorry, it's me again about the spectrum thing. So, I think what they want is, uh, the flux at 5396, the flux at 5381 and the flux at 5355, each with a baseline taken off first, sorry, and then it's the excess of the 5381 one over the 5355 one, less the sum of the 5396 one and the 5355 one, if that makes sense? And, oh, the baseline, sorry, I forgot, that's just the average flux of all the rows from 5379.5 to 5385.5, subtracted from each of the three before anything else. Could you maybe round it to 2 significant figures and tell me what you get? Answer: -1.1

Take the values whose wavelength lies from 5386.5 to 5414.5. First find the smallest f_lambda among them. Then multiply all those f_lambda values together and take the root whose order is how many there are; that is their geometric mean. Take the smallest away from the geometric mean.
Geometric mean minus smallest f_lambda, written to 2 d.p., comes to 0.57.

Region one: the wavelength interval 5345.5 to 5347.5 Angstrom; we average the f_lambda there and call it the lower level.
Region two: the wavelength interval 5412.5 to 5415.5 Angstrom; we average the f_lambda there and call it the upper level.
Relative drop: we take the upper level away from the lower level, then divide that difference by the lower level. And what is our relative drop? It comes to 0.10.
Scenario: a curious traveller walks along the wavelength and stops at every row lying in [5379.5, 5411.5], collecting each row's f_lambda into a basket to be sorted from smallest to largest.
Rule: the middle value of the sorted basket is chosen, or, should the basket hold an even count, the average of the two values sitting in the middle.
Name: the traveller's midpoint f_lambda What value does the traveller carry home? 2.63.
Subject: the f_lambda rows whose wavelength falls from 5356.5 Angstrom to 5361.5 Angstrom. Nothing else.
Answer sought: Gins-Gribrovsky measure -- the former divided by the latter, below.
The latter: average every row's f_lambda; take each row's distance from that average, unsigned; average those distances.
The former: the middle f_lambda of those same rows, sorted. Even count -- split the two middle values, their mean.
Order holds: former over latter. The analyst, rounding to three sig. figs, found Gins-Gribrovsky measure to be 10.6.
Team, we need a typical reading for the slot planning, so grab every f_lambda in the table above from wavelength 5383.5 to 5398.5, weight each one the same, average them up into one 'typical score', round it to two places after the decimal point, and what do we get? 2.55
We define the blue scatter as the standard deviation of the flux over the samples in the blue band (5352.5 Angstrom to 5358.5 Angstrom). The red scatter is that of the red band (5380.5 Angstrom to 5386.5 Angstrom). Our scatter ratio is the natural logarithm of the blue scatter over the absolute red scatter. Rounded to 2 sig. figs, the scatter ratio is 0.31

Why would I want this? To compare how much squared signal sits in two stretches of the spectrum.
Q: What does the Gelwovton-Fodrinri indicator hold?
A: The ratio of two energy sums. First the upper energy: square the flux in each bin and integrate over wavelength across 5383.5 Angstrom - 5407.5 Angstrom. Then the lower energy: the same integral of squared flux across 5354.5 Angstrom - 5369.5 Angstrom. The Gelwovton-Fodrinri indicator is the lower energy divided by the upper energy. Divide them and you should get 0.73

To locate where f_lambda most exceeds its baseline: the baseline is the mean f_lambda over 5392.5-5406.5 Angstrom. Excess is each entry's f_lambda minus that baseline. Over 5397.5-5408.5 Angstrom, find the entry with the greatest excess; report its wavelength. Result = 5400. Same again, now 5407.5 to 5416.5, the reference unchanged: 5411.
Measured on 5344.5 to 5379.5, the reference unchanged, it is 5358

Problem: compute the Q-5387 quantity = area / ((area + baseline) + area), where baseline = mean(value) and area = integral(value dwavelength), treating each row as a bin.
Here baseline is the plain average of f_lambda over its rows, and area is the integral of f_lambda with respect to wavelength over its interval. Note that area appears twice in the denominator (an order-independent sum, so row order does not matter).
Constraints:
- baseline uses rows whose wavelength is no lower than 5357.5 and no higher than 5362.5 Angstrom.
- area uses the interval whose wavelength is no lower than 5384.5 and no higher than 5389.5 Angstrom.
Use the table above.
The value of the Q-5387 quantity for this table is 0.451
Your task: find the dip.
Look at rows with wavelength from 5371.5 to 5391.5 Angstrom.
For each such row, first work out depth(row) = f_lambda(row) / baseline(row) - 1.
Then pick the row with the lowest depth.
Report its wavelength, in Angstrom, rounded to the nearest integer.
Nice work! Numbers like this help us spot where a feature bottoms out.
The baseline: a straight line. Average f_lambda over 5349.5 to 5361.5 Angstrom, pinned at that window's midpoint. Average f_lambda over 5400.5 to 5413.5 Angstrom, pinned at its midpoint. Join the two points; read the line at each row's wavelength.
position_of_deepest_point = 5390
